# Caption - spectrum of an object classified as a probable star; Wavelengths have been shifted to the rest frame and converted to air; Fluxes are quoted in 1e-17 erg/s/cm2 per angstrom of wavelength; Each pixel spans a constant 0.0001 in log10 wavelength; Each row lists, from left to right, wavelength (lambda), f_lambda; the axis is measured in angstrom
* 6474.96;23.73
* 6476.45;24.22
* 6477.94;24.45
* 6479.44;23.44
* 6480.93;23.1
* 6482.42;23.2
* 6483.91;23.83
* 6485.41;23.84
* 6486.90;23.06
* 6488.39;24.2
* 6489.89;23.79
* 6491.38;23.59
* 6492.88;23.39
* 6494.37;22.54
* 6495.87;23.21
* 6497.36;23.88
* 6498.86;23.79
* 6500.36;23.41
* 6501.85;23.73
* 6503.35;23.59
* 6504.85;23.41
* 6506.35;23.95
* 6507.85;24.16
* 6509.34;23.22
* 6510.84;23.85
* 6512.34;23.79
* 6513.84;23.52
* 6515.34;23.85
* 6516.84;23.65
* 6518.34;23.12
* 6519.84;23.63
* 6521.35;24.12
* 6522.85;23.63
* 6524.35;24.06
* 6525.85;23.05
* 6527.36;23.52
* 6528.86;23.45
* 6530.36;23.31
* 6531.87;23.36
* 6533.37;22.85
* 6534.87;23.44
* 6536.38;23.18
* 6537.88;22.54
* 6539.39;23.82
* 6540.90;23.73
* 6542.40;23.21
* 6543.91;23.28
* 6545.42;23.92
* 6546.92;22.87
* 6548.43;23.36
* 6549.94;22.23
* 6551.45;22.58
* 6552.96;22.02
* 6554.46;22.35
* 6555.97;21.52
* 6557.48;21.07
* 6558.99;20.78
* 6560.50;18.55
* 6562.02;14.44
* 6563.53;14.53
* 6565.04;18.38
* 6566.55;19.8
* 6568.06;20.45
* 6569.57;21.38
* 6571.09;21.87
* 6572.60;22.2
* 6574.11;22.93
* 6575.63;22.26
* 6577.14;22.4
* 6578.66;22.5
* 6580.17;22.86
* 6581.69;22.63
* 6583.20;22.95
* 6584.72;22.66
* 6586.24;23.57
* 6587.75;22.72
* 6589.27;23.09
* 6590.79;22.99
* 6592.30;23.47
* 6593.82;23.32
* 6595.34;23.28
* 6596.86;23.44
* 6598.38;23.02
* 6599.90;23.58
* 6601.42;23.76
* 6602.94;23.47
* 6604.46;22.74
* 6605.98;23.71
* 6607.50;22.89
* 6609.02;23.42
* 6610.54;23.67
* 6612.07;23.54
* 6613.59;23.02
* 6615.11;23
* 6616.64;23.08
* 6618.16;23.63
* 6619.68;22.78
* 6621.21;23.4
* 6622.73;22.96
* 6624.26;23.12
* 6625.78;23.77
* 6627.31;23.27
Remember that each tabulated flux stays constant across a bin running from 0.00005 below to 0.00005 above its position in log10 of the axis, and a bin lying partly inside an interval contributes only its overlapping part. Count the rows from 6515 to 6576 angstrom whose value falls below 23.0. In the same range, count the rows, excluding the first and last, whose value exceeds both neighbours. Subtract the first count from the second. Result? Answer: -10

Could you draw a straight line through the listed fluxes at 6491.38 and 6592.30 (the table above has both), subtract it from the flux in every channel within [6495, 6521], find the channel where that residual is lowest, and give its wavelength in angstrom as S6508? 6518.34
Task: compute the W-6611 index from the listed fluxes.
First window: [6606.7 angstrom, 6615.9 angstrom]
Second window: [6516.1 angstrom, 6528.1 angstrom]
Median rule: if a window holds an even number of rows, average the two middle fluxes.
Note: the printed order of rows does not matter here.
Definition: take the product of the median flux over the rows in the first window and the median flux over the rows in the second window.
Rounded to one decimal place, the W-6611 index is 548.7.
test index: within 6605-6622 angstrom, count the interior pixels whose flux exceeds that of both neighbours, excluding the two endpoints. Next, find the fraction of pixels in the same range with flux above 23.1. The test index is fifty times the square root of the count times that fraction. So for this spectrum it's 52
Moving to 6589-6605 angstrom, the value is 69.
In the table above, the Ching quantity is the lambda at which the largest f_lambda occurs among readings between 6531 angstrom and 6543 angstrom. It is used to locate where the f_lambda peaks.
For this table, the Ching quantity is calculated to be 6539.39 angstrom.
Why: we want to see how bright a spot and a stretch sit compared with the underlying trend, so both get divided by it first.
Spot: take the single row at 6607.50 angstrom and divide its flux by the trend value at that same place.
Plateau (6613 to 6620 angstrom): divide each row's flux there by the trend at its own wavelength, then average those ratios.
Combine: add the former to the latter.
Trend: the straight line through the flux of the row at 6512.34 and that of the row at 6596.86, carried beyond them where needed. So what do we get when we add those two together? 1.97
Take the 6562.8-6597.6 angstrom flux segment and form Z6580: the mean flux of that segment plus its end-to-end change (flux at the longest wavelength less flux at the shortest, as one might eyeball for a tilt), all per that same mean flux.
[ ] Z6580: 1.41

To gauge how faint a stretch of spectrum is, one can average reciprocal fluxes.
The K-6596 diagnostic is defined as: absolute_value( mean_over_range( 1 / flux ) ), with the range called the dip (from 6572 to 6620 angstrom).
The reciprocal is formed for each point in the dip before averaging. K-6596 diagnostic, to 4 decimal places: 0.0433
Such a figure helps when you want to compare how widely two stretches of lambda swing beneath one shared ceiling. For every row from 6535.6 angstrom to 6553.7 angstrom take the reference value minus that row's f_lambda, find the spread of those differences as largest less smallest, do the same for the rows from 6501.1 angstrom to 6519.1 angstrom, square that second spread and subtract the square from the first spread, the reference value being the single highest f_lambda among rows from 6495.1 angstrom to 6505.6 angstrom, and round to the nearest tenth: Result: 0.8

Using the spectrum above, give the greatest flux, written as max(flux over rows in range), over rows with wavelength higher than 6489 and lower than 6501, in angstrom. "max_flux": 23.88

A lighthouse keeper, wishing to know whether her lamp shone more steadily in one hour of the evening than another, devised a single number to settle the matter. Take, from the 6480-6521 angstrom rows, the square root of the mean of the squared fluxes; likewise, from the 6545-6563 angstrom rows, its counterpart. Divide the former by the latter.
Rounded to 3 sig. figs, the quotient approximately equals 1.10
